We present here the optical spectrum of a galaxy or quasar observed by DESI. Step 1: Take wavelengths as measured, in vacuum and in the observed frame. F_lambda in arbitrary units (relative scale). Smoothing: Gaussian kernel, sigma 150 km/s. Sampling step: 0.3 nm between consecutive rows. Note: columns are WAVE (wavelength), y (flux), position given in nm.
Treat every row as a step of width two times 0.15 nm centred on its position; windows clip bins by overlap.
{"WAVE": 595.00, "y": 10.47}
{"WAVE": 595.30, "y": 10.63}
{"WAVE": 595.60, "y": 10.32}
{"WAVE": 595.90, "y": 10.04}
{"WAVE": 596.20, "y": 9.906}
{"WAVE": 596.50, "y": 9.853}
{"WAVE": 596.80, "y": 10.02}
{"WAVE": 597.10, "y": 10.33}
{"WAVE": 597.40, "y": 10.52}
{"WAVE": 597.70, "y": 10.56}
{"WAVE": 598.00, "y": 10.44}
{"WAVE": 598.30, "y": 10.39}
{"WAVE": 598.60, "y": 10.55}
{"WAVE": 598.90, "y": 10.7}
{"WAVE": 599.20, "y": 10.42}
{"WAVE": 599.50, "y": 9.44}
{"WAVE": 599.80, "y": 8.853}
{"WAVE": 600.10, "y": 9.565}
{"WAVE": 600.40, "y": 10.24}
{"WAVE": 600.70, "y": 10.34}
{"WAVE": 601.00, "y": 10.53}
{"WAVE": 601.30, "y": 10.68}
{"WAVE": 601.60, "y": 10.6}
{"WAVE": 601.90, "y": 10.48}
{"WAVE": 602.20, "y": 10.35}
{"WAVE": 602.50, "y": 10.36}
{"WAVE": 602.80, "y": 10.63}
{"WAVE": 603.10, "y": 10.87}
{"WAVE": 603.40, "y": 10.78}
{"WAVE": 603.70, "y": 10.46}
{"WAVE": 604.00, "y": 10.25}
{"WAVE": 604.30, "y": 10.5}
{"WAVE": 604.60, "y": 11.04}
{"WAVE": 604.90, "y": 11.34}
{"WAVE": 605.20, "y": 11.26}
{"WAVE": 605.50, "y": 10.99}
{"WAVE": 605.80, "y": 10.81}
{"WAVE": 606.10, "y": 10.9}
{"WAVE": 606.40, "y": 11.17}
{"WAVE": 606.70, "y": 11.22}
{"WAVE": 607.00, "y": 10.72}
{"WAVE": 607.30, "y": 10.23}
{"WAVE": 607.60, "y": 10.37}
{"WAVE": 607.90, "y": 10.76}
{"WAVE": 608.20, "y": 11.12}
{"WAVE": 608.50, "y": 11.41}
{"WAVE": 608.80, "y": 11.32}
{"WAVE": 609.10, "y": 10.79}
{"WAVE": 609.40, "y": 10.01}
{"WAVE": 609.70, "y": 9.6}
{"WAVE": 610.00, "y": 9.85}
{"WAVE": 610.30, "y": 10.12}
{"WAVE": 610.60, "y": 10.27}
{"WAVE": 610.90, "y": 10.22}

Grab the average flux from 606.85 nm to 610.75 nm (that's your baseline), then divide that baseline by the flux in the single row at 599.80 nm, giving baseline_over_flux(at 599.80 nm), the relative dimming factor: 1.19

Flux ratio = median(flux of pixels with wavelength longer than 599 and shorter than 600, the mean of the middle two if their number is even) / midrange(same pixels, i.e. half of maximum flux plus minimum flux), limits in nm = 0.98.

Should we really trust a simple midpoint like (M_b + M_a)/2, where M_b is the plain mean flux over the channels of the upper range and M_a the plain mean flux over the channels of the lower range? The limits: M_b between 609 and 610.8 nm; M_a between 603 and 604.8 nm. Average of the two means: 10.4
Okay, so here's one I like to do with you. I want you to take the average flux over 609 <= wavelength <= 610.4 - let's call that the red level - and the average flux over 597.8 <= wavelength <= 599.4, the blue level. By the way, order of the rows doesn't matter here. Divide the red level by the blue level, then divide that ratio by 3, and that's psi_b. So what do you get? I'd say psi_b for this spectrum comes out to 0.320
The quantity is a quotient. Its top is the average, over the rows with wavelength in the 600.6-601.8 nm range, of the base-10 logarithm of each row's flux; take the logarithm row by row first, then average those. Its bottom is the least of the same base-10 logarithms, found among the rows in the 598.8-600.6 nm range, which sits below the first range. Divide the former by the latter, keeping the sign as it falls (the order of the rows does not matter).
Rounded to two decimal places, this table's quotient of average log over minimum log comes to 1.08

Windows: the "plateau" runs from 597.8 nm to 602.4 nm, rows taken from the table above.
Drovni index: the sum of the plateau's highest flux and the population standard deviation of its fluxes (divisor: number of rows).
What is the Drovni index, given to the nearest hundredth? 11.21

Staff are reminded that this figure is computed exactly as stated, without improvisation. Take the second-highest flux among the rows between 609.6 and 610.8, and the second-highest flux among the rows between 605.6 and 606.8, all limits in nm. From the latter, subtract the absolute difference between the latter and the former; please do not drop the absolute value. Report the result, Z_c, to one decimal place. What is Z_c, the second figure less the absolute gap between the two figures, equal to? 10.1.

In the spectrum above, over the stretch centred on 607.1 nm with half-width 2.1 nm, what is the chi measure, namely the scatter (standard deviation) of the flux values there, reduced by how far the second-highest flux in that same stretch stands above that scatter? -10.6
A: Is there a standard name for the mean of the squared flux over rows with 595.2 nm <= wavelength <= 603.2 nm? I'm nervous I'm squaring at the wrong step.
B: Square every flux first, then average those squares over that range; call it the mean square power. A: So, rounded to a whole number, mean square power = 106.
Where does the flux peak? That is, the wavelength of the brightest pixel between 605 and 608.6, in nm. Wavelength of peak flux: 608.50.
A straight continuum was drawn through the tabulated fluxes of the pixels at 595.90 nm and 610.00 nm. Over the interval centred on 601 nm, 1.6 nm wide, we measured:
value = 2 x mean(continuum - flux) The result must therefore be -1.0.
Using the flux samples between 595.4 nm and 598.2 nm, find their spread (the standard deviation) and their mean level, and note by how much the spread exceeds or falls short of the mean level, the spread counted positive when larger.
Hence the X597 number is -10.0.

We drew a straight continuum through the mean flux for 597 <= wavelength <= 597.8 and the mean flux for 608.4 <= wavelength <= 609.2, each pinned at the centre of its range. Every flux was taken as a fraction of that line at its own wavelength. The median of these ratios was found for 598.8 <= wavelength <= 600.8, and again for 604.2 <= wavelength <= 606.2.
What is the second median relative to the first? 1.04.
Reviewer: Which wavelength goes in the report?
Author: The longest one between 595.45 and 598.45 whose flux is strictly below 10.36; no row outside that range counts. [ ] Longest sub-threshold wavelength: 597.10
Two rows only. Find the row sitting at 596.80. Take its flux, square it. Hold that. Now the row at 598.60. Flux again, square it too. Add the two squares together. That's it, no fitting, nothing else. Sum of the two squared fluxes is 212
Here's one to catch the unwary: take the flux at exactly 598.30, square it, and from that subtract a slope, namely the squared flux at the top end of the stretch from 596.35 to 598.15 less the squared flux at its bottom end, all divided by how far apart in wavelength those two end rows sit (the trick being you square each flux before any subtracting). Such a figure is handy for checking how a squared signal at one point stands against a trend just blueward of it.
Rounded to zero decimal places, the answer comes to 100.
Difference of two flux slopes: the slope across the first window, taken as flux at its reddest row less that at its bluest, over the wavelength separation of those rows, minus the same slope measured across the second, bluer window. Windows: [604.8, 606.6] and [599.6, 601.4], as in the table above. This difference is -1.3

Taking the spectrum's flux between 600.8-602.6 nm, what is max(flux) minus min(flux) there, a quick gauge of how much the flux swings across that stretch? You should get 0.33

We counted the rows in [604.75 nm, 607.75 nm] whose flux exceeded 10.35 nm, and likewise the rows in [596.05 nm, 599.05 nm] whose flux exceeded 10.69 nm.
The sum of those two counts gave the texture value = 10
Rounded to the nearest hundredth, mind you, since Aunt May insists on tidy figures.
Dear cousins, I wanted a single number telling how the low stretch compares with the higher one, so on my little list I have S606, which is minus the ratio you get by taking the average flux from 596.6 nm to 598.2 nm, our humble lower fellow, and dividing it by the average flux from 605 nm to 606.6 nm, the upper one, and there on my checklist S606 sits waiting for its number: -0.94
